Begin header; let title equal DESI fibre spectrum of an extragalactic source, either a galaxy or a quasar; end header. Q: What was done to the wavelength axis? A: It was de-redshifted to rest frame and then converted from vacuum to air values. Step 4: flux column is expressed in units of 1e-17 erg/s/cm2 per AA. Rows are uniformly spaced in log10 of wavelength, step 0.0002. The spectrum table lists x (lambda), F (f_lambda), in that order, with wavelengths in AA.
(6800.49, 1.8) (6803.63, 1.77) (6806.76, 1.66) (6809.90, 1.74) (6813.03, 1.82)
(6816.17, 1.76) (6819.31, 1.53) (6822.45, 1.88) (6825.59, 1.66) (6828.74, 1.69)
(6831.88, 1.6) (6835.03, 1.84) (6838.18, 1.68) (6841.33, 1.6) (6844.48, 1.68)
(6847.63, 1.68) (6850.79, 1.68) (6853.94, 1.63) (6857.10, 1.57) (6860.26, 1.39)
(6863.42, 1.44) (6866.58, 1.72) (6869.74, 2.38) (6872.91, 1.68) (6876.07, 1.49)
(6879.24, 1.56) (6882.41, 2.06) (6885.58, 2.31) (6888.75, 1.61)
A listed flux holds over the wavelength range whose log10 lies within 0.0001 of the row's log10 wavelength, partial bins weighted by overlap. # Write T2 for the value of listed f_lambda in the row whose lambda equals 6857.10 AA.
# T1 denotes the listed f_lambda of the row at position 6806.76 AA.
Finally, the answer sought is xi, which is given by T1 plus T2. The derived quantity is 3.23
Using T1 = 1.66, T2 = 1.57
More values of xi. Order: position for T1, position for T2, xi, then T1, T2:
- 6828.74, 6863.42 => 3.13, 1.69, 1.44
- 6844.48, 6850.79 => 3.36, 1.68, 1.68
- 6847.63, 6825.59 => 3.34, 1.68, 1.66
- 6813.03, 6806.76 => 3.48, 1.82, 1.66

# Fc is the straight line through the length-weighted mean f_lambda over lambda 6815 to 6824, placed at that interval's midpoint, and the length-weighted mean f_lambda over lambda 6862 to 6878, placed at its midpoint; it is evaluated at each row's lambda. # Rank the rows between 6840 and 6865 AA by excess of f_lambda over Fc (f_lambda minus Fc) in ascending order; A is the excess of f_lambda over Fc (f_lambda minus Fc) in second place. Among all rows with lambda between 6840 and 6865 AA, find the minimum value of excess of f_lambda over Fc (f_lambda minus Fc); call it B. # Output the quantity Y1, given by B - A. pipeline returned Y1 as -0.049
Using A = -0.30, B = -0.35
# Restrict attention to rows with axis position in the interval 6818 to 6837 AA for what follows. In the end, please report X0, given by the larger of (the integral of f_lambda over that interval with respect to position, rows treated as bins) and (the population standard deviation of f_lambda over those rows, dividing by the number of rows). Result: 32.3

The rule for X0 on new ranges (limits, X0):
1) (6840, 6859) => 31.1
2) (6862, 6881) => 32.6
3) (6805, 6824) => 32.9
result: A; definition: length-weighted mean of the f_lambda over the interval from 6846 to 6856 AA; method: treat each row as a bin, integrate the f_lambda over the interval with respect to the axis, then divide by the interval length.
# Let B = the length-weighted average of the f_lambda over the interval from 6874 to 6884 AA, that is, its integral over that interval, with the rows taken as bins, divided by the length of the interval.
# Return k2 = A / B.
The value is 0.97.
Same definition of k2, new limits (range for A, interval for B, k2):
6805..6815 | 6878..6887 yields 0.88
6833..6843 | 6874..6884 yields 1.00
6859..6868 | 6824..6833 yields 0.92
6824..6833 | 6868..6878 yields 0.90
